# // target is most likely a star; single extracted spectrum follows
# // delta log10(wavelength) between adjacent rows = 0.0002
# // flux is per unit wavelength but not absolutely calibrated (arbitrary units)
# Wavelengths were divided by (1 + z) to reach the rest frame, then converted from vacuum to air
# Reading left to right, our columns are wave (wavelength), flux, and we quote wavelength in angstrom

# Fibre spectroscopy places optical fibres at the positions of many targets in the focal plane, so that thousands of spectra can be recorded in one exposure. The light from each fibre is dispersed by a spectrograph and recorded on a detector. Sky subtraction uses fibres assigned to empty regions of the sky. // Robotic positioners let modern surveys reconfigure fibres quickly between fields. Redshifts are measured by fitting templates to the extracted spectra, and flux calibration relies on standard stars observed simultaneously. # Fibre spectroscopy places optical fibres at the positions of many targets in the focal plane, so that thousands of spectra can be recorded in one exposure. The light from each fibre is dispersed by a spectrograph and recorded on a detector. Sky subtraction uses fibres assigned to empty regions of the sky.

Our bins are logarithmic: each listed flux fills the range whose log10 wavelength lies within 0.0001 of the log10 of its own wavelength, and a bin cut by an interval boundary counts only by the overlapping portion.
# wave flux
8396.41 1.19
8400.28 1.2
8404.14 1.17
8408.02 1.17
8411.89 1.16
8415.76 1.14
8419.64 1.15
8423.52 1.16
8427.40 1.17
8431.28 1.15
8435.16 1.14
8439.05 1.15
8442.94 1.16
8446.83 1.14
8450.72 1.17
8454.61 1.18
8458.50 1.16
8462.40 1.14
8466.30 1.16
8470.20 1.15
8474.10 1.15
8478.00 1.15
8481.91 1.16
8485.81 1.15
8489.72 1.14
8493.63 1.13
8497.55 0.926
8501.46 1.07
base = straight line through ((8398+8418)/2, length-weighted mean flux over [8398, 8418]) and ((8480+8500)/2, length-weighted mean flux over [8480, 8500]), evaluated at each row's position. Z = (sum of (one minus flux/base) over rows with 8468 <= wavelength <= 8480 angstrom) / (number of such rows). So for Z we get -0.03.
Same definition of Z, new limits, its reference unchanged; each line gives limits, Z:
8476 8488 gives -0.04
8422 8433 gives -0.01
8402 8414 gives 0.00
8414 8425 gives 0.01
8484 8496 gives -0.04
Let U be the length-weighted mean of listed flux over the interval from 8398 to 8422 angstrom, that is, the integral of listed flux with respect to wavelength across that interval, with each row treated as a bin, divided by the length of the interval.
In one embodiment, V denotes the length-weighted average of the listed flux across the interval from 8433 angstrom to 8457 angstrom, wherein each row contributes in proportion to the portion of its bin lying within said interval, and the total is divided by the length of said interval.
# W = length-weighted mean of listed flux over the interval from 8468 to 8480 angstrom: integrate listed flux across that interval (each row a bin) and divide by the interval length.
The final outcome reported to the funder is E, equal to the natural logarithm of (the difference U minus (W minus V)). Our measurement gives 0.159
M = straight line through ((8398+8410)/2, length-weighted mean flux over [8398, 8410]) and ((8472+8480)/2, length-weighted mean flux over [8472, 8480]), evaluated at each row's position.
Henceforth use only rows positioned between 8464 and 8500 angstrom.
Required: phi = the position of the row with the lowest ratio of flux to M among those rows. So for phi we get 8497.55 angstrom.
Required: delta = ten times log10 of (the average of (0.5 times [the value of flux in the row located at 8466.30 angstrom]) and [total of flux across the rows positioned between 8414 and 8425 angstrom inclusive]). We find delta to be 3.04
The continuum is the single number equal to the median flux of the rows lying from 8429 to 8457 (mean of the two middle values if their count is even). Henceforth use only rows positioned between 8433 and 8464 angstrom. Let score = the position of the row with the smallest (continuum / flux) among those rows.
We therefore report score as 8454.61 angstrom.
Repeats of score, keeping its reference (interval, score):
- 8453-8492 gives 8454.61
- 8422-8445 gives 8427.40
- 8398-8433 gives 8400.28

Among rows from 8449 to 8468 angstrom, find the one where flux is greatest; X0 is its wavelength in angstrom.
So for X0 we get 8454.61 angstrom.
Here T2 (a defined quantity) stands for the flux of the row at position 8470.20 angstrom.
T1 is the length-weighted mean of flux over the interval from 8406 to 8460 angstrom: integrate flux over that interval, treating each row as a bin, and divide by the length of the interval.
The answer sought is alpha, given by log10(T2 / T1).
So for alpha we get -0.003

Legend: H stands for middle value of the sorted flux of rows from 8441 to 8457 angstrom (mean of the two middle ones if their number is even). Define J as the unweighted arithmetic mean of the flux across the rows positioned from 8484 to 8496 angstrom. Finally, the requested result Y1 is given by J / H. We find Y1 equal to 0.979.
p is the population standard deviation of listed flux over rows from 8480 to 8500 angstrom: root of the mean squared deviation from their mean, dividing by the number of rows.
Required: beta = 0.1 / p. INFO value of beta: 1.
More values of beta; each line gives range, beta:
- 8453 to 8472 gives 8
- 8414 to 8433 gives 10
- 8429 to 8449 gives 13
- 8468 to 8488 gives 25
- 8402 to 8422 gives 9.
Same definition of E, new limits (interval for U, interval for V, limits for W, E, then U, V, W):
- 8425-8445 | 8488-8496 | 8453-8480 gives 0.115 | 1.15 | 1.12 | 1.16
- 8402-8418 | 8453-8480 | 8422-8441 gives 0.150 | 1.16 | 1.16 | 1.15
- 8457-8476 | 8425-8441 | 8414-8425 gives 0.144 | 1.15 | 1.15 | 1.15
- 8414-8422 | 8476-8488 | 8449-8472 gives 0.130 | 1.15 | 1.15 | 1.16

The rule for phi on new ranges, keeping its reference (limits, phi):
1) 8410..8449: 8415.76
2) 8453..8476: 8462.40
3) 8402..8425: 8415.76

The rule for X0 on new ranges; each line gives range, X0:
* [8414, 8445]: 8427.40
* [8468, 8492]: 8481.91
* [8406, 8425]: 8408.02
